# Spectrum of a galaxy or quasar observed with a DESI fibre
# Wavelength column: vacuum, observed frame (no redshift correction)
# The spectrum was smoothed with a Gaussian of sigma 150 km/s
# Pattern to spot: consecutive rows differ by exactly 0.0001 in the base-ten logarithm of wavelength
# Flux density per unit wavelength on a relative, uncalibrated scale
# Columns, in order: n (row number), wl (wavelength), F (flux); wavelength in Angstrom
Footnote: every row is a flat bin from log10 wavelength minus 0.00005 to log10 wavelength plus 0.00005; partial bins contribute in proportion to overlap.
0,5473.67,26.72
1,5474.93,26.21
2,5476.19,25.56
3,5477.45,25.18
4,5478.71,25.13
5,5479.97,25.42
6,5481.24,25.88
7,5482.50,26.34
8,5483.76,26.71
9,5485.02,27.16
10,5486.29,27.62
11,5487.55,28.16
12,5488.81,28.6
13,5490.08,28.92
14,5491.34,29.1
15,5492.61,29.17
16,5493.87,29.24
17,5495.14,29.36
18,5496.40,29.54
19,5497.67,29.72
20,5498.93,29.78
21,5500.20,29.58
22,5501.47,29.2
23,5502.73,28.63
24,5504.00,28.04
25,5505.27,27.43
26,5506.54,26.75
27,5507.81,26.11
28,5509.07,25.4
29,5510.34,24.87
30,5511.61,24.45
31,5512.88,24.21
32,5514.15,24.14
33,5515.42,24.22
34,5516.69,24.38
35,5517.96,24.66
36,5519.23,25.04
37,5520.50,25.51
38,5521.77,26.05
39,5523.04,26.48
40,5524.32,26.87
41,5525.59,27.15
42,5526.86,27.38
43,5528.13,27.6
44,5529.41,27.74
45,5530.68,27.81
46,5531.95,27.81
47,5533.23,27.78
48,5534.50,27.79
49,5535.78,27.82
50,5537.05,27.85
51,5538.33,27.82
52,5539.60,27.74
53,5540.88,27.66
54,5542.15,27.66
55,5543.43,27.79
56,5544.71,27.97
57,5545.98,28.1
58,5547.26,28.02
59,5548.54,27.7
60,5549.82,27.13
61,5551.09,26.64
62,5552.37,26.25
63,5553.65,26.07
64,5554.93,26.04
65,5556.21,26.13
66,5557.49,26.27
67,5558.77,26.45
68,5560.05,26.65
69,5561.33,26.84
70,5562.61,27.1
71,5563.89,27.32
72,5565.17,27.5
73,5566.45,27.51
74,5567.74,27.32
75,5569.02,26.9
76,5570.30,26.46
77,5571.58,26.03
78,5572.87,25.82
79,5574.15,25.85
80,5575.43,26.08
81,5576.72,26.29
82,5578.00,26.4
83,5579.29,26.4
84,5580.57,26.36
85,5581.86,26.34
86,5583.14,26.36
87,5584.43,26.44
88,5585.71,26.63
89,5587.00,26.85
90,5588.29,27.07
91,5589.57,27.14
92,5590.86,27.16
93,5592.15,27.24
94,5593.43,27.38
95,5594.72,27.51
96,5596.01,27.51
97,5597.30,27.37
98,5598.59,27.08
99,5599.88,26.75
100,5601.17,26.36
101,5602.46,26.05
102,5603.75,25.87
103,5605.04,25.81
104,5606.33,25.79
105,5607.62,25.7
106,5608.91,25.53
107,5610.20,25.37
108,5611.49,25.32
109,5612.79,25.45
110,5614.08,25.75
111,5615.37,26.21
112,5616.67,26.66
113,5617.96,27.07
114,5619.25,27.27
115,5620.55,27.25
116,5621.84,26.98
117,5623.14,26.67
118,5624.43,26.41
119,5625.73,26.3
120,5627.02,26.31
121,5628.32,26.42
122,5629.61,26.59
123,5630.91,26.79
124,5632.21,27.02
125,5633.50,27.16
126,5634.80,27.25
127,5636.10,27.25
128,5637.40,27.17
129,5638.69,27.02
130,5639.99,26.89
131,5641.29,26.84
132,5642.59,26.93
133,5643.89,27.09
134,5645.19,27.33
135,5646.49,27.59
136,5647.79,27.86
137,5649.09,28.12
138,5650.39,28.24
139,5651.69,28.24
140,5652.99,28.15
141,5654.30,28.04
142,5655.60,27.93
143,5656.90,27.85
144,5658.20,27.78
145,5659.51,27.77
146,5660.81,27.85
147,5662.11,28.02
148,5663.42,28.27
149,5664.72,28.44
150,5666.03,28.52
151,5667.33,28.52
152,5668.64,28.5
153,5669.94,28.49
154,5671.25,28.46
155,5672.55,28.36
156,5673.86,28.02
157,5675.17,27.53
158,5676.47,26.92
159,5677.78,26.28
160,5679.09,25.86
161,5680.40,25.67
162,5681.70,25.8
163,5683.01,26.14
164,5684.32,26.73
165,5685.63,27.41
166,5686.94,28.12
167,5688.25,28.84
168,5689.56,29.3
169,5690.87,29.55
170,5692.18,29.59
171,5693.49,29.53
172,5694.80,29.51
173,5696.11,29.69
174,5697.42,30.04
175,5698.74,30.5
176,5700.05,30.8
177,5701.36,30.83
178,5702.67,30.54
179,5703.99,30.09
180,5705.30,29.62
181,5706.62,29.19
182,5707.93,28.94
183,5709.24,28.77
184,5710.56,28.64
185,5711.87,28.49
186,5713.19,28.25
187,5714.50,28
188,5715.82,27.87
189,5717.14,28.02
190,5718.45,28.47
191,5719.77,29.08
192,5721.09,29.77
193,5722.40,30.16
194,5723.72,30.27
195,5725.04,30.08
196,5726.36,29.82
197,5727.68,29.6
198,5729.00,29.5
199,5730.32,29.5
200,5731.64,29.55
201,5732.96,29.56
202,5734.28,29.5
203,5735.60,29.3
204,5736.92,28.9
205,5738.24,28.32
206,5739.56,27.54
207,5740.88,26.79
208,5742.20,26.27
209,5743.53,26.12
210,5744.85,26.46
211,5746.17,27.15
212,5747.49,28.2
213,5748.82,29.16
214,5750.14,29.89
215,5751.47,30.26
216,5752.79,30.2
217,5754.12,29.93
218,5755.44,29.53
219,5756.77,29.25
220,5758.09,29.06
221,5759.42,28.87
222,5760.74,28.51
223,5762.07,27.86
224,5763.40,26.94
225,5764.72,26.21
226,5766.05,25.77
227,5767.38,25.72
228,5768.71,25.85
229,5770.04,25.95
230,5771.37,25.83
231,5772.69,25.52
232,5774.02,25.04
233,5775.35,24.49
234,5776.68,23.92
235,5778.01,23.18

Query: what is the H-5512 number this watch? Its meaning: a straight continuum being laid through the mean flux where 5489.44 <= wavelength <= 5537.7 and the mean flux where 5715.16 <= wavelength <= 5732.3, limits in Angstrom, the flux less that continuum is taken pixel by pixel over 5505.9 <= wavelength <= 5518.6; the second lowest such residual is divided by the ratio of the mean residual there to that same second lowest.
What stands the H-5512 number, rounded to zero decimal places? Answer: -4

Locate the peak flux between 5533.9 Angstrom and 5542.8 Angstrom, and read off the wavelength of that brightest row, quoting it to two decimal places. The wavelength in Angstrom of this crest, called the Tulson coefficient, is 5537.05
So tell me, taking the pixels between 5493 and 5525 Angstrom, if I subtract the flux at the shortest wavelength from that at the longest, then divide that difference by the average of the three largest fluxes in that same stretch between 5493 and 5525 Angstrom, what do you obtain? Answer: -0.08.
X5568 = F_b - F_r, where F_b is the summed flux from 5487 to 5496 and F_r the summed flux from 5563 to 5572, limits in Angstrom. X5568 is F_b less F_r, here 14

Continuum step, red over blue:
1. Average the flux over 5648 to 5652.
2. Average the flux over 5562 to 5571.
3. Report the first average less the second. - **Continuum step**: 1.0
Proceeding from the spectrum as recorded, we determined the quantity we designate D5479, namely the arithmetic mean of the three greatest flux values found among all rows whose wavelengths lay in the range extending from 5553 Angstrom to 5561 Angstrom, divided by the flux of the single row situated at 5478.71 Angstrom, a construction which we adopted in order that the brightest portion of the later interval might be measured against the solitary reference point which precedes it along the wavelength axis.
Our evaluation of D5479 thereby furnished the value 1.05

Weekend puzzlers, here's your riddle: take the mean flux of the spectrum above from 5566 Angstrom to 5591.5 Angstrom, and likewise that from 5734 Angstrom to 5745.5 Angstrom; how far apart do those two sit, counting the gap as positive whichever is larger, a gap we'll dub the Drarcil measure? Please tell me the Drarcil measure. 1.1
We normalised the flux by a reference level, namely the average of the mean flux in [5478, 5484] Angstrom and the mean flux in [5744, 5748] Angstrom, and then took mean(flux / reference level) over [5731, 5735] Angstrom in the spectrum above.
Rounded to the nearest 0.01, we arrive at 1.11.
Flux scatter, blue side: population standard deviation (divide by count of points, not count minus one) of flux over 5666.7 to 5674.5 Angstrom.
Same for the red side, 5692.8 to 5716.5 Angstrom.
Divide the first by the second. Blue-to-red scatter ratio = 0.19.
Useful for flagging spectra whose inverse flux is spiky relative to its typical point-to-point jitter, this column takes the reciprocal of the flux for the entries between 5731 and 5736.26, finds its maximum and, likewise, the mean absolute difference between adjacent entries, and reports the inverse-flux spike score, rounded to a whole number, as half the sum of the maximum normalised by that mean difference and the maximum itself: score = 164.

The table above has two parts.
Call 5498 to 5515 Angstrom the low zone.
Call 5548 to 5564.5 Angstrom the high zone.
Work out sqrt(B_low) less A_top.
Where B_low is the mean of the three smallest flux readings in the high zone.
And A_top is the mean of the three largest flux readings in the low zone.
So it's -24.4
